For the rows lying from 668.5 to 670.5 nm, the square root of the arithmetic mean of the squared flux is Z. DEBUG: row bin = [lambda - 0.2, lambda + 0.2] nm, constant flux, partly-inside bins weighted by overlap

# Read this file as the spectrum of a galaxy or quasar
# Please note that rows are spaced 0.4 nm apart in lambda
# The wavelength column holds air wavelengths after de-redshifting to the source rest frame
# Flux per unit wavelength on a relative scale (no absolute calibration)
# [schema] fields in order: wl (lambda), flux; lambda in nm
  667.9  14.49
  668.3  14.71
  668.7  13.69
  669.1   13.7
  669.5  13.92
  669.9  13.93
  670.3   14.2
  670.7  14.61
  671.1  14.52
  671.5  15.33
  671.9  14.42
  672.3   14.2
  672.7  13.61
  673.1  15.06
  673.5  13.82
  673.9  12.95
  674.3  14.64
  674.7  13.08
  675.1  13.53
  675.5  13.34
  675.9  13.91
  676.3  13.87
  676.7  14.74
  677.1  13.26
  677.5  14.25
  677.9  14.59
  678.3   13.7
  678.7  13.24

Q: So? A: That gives 13.9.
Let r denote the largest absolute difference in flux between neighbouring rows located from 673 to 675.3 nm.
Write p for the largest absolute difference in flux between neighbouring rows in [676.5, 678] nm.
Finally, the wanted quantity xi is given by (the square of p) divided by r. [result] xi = 1.3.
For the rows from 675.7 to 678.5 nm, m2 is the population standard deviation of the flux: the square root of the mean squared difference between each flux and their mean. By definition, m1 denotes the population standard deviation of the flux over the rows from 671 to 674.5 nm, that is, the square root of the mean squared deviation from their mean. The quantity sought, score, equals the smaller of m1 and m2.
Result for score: 0.48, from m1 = 0.70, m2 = 0.48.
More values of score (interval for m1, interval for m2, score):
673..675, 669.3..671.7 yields 0.49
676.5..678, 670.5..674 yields 0.58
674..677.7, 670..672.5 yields 0.38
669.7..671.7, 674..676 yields 0.47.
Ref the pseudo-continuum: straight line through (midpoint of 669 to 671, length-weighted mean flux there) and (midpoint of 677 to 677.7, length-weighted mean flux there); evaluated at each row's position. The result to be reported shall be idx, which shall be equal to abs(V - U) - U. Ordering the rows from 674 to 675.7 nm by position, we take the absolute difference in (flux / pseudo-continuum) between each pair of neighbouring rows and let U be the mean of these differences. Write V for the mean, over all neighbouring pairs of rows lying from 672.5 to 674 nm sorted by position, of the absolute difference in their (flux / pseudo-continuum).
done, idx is -0.0200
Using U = 0.05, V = 0.084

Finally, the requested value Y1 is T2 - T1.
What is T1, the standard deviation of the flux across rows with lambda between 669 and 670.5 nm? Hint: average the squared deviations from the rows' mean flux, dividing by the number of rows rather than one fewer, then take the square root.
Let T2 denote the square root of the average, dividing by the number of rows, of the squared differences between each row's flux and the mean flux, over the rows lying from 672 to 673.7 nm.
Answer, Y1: 0.38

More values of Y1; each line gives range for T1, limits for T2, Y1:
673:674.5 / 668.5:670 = -0.69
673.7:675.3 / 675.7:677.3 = -0.14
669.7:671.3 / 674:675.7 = 0.33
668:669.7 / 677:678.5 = 0.09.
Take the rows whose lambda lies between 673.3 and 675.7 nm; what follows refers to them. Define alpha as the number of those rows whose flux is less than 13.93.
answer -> 5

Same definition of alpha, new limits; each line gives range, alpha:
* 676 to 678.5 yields 3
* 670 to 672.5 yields 0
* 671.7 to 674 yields 3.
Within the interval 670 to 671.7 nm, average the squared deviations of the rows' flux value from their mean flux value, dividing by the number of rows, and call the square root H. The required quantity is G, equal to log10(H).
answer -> -0.38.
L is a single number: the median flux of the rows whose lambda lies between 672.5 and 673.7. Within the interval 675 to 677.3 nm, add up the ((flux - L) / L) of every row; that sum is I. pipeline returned -0.02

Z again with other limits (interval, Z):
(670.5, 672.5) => 14.6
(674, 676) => 13.7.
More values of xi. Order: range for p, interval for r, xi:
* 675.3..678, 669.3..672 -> 2.4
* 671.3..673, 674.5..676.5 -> 1.5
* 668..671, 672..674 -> 0.7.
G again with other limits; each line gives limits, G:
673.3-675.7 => -0.25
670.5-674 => -0.16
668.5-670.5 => -0.73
